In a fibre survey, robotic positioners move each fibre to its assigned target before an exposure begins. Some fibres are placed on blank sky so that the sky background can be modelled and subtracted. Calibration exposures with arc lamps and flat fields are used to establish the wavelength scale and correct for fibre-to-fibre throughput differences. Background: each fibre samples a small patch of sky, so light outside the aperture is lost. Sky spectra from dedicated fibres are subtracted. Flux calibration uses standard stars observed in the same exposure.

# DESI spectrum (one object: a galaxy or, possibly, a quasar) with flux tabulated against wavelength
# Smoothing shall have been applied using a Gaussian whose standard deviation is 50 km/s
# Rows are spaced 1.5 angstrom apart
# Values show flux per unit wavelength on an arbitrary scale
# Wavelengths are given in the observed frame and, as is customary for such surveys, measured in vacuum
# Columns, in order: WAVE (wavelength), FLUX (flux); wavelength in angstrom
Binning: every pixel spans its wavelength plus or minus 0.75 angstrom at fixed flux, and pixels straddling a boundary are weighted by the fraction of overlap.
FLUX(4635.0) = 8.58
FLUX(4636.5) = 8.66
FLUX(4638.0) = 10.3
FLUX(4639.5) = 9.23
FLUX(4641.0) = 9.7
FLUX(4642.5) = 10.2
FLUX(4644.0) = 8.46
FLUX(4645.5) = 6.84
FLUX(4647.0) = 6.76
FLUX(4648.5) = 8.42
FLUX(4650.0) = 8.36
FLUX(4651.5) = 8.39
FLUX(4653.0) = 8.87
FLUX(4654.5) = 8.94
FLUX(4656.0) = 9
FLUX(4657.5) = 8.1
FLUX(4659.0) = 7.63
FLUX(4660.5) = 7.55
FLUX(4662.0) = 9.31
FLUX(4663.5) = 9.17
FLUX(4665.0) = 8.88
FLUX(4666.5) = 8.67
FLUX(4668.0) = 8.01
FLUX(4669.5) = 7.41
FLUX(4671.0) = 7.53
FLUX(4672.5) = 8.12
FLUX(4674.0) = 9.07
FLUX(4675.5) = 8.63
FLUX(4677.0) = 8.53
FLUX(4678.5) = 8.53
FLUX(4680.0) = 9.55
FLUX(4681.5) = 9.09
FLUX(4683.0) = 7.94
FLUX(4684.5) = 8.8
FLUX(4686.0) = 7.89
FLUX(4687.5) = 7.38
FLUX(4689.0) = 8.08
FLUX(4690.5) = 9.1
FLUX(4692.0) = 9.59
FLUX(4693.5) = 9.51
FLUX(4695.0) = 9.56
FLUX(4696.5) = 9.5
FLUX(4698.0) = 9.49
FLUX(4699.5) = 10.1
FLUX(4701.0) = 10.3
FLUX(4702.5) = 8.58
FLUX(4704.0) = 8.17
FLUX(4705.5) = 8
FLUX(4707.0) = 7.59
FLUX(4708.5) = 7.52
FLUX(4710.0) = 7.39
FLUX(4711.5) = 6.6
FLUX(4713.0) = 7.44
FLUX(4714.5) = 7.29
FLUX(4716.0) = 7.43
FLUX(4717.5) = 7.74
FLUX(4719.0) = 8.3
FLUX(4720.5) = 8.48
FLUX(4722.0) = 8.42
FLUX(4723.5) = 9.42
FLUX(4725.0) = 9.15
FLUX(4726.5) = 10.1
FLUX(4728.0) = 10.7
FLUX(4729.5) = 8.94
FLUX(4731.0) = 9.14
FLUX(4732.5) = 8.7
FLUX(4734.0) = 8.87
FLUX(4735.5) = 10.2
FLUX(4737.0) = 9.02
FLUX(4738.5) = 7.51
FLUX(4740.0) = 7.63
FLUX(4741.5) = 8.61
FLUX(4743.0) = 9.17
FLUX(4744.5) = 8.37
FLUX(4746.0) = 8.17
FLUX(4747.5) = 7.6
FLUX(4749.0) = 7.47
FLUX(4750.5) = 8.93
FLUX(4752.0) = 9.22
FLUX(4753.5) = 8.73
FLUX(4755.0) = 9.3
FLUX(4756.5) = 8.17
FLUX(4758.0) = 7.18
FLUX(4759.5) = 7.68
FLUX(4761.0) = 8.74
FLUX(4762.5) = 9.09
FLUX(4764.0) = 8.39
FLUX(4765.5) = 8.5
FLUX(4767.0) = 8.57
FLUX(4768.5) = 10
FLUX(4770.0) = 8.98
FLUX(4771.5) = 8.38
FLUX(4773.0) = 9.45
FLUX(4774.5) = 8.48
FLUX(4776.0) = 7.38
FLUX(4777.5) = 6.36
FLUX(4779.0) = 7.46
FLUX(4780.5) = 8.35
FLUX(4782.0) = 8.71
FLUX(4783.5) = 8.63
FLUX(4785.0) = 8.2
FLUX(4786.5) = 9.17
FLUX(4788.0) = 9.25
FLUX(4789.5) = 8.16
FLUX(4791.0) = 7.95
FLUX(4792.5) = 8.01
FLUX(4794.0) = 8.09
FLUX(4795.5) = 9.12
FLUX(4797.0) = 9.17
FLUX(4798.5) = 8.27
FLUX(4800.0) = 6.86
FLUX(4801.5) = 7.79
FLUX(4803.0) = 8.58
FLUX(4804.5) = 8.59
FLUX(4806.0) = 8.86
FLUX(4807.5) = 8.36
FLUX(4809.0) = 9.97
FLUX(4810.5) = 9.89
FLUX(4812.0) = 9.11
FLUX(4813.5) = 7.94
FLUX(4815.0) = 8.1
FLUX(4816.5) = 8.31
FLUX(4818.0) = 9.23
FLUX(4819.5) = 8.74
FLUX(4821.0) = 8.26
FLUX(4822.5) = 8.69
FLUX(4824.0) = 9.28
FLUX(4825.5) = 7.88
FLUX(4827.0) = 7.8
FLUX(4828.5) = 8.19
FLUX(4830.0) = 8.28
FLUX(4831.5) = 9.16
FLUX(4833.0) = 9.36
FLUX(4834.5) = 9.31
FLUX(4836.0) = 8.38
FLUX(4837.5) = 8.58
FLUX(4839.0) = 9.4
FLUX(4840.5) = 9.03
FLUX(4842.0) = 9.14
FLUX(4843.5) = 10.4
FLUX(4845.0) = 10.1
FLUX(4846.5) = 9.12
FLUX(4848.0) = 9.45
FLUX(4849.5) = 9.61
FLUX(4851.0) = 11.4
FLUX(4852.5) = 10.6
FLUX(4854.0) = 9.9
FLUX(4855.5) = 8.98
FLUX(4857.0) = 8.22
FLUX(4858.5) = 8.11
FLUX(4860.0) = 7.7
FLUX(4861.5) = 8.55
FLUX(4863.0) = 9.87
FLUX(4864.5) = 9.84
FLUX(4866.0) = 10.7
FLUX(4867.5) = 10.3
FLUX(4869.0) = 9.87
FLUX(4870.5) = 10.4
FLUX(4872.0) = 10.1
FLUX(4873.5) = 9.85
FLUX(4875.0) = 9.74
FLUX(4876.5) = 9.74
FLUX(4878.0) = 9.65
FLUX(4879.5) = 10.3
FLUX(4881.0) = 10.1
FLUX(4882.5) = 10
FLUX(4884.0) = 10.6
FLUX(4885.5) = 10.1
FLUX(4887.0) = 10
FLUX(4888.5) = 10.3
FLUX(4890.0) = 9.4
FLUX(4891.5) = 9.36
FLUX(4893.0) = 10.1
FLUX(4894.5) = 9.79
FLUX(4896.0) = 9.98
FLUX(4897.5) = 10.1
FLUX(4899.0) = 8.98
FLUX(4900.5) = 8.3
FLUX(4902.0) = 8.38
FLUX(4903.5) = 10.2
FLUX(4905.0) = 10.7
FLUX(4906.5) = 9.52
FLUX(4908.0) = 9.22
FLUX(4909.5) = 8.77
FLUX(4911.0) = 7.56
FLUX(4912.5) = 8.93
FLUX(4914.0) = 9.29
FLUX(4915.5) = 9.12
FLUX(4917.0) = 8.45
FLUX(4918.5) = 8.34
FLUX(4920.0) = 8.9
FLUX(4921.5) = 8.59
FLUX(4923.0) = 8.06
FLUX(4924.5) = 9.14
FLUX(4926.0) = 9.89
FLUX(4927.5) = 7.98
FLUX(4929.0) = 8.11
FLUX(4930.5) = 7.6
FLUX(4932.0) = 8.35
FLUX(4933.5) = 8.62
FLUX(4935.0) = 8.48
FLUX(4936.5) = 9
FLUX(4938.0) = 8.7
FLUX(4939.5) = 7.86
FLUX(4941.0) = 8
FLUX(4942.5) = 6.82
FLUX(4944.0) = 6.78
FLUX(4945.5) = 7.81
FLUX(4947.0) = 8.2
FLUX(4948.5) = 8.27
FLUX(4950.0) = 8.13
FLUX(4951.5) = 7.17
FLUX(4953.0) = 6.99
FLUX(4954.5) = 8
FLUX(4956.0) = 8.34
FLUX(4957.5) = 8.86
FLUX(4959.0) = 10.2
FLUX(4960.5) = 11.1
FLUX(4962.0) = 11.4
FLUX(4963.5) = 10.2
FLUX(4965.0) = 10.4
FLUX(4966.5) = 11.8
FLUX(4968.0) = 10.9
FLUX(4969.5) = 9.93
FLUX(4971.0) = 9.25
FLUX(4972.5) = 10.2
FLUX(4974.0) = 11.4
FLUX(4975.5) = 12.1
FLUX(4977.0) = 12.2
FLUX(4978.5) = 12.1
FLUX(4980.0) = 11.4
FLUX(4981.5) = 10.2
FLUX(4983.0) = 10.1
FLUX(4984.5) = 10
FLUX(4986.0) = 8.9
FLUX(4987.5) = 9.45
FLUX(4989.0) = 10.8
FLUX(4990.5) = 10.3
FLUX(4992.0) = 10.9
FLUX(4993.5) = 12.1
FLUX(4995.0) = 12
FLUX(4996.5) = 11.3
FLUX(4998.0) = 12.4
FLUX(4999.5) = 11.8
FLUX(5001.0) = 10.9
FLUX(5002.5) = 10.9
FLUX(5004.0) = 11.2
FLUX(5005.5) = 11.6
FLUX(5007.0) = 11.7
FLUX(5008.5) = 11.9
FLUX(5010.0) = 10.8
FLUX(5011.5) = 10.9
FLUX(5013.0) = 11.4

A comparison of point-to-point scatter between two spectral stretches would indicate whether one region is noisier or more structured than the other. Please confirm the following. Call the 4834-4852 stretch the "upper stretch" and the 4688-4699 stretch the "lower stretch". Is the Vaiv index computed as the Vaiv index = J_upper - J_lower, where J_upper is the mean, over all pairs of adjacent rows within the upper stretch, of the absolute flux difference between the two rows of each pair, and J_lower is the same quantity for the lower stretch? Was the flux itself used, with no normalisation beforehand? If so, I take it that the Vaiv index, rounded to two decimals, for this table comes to 0.37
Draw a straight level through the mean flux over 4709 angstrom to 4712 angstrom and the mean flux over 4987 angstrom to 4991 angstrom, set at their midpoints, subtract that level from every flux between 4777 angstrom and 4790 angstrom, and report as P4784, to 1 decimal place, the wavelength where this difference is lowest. 4777.5 angstrom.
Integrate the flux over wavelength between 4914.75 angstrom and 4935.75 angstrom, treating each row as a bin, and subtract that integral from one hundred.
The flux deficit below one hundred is -79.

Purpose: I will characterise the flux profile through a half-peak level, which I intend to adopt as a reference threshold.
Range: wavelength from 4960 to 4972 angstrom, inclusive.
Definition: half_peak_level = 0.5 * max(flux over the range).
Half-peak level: 5.9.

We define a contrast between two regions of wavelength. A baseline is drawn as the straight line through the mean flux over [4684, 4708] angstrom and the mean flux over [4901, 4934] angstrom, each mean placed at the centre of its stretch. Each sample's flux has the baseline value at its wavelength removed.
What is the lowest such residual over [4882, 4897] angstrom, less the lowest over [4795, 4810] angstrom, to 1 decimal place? 2.5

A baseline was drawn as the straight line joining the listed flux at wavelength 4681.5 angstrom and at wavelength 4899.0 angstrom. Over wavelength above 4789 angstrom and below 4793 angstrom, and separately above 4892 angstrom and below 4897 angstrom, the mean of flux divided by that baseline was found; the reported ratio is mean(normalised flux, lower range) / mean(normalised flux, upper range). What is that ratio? 0.80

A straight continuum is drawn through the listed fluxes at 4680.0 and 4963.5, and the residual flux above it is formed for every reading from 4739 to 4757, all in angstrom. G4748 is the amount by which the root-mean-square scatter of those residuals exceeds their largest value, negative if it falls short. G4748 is 1.8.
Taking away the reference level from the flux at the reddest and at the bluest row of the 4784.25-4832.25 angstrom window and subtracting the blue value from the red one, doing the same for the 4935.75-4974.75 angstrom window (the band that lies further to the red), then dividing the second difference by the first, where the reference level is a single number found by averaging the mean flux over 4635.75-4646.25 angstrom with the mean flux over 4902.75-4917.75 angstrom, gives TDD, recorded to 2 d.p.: 2.50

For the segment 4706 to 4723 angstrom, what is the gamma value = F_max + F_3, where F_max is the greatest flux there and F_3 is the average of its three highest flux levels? 16.9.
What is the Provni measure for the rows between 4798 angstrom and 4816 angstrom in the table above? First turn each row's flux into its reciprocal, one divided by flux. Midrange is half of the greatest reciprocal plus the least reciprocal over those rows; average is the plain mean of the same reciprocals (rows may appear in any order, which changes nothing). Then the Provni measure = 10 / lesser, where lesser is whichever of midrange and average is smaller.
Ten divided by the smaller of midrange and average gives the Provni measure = 84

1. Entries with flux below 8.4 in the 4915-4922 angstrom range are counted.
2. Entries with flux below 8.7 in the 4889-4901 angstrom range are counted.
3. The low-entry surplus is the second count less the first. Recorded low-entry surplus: 0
